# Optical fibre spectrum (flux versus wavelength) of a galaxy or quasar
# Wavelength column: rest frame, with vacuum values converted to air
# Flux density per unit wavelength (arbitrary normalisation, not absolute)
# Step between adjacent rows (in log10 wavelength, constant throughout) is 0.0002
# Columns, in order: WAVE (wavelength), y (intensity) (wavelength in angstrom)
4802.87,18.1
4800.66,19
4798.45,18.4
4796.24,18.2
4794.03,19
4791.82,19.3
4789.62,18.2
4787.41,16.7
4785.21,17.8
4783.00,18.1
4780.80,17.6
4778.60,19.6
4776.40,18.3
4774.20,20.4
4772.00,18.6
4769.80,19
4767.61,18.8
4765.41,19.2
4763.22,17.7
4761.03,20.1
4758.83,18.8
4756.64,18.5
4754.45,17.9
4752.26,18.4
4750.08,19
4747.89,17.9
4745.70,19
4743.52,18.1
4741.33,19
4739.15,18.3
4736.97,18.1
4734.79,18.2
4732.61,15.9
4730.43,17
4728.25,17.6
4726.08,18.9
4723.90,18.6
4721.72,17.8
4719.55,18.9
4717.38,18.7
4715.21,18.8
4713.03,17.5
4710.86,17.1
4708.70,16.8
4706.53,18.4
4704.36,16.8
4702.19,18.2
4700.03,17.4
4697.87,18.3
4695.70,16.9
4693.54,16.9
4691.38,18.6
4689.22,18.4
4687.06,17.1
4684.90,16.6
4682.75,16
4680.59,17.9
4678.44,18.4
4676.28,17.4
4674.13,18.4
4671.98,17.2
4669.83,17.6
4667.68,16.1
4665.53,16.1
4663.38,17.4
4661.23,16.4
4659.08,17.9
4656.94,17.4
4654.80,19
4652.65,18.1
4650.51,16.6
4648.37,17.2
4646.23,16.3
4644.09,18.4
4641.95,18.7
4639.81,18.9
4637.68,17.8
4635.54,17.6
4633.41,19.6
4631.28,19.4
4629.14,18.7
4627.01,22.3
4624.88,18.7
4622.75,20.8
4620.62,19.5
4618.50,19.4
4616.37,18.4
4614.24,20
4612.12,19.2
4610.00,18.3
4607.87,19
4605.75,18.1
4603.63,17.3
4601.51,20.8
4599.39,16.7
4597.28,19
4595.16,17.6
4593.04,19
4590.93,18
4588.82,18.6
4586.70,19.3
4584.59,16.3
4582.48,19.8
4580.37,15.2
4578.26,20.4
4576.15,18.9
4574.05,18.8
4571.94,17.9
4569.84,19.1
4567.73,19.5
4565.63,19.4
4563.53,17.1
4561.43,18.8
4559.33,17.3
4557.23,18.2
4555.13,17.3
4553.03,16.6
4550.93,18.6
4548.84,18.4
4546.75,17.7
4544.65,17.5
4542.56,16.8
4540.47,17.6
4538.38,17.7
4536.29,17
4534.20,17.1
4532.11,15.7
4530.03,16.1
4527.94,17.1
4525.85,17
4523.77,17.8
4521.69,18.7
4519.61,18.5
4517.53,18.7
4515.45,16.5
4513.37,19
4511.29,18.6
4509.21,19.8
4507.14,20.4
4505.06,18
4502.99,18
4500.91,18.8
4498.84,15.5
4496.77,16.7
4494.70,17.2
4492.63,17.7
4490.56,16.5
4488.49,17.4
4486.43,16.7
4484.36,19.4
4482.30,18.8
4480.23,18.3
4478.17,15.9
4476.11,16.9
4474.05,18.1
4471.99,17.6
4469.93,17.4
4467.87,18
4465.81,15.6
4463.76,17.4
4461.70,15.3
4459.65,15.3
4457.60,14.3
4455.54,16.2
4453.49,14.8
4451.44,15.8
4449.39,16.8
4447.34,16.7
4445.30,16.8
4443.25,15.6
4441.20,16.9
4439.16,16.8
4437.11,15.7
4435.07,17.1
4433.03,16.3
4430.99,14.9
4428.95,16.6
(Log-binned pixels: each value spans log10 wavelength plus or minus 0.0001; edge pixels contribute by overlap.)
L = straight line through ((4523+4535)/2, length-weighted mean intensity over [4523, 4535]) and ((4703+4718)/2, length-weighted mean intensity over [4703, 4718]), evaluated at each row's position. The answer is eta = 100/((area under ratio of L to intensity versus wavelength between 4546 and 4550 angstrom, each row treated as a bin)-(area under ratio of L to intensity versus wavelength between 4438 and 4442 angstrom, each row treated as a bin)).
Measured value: -705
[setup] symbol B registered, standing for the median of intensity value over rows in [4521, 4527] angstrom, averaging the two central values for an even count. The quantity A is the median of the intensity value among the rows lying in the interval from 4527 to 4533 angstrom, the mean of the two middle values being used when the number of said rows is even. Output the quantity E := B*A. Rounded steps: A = 16.1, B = 17.8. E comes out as 287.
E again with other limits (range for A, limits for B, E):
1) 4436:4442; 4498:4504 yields 302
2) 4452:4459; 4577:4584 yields 293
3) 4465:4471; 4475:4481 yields 294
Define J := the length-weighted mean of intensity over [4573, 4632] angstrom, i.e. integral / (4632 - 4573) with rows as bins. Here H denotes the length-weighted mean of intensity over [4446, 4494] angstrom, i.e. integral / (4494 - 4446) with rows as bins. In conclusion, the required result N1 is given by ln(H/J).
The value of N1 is -0.11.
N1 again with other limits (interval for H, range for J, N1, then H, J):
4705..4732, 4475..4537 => 0.02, 17.95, 17.7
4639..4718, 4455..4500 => 0.04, 17.55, 16.9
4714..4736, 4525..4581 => 0.02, 18.03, 17.8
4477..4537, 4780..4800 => -0.03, 17.69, 18.2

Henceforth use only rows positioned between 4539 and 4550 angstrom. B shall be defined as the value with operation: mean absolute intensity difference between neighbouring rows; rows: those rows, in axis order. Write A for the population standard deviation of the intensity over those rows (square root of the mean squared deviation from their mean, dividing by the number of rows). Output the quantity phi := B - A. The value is 0.1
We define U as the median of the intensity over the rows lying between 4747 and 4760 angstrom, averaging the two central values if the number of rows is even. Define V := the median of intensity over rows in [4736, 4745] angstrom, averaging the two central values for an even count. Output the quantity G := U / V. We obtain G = 1.01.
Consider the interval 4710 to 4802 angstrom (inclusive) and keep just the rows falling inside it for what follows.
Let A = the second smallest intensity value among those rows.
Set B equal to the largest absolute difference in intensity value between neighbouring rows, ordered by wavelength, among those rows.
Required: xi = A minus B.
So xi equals 14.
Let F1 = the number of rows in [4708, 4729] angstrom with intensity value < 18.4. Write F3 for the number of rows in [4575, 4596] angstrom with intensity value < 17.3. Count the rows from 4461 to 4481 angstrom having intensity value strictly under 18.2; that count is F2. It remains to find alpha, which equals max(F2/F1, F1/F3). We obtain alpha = 2.50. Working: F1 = 5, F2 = 9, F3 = 2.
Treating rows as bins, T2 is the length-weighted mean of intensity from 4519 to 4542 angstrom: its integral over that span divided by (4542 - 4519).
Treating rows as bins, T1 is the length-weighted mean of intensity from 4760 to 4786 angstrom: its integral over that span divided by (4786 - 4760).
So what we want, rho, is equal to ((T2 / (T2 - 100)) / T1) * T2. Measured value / -0.192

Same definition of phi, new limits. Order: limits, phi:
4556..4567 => 0.7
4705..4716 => 0.1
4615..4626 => 0.3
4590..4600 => 0.6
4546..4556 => 0.2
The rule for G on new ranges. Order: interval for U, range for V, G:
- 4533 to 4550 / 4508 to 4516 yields 0.93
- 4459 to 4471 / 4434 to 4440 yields 0.98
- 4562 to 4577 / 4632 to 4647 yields 1.03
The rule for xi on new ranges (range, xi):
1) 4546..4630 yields 11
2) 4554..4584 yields 12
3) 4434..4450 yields 14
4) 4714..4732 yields 16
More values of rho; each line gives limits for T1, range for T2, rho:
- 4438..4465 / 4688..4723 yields -0.242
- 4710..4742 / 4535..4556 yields -0.206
